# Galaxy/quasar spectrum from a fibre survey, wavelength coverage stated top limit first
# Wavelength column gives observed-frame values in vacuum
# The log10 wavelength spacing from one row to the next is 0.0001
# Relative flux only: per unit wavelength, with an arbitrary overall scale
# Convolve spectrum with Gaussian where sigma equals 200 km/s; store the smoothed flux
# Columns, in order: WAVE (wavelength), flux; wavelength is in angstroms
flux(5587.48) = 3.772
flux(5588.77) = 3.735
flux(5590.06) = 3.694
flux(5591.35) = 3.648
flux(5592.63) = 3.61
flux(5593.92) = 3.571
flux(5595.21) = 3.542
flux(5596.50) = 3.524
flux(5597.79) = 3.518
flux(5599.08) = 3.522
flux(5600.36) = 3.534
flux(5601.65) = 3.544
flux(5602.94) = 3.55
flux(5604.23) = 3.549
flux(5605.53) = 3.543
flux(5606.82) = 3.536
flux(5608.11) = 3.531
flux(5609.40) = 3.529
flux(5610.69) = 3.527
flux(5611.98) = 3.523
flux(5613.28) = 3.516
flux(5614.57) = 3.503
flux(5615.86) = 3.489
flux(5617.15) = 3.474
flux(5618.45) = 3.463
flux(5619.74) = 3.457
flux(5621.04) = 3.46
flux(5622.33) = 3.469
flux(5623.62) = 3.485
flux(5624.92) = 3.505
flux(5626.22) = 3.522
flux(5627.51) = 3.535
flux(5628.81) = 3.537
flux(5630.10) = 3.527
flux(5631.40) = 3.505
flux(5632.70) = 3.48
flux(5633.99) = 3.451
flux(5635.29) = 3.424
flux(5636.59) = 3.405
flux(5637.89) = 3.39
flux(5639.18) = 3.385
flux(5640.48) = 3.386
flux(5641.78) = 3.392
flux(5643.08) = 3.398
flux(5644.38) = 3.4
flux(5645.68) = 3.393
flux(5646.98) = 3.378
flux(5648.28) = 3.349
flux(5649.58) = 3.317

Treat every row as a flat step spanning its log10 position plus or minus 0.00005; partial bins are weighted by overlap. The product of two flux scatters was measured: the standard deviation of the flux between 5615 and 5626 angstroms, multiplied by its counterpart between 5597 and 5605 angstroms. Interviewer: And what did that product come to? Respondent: 0.0002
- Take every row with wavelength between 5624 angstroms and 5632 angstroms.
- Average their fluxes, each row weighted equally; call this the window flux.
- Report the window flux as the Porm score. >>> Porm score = 3.52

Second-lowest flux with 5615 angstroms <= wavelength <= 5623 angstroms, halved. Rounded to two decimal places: 1.73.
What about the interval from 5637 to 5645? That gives 1.69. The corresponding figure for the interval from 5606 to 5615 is 1.76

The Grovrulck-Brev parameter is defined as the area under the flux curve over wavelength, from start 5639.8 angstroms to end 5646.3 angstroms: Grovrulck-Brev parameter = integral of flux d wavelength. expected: 22.0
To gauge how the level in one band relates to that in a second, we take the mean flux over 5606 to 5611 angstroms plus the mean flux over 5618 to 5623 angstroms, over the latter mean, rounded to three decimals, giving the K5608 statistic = 2.020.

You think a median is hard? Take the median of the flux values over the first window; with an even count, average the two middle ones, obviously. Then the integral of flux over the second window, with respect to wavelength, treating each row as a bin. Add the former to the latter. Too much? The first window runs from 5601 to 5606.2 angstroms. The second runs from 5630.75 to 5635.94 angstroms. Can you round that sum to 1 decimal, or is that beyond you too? 21.5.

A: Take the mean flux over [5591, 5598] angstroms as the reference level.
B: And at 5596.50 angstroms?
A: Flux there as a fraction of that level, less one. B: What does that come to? -0.0126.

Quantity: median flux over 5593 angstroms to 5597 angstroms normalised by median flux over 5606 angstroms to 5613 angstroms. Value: 1.00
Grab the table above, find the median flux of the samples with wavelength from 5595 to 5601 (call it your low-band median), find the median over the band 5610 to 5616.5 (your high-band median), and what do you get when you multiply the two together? 12.4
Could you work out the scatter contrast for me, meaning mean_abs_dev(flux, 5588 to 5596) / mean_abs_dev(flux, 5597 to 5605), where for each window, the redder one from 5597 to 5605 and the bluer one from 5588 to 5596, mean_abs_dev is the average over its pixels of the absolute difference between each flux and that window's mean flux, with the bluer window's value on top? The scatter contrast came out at 5.1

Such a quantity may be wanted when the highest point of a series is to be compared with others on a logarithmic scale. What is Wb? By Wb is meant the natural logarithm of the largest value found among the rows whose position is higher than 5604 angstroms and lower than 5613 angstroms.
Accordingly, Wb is 1.27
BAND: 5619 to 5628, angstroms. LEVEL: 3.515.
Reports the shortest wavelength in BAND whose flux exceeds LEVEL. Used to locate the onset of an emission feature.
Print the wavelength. 5626.22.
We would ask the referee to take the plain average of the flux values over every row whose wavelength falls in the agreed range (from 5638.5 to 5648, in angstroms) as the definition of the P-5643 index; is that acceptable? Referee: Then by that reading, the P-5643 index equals 3.39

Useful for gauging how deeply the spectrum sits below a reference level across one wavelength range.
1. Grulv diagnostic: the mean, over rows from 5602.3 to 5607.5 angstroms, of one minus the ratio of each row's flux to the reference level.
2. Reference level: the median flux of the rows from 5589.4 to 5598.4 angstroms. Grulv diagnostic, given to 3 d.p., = 0.007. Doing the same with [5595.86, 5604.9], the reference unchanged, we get 0.010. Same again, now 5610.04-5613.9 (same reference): 0.014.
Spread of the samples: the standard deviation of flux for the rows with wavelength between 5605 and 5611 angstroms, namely 0.006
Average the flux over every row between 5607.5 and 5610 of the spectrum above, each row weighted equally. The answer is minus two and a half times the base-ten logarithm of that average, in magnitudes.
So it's -1.37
